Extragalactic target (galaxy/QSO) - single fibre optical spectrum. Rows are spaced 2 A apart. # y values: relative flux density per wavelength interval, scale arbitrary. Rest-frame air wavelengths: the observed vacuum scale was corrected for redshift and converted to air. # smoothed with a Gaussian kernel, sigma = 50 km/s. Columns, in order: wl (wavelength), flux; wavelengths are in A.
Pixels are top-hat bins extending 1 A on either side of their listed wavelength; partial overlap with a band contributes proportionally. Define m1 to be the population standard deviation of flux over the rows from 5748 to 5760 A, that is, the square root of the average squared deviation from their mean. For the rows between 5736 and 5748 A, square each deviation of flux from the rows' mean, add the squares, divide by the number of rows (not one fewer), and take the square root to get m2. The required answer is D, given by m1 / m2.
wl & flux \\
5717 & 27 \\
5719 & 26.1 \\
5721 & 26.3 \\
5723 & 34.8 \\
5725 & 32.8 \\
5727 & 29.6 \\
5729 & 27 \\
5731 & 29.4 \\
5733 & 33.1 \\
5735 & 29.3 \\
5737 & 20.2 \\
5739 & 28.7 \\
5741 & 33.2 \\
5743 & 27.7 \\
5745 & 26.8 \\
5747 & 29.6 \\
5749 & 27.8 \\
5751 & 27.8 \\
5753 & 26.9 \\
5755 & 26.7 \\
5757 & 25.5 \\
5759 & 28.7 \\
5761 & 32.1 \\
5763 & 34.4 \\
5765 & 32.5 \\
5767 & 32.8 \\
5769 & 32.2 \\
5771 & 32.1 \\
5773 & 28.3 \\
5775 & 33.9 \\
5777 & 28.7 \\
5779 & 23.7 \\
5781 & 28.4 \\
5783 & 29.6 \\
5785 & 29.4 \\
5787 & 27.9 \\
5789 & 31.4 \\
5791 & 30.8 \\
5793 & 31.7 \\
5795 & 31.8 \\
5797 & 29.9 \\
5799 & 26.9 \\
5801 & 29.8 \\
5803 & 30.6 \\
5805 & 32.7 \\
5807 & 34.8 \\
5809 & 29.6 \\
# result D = 0.3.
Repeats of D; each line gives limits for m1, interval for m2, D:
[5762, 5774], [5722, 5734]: 0.7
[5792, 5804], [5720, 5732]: 0.5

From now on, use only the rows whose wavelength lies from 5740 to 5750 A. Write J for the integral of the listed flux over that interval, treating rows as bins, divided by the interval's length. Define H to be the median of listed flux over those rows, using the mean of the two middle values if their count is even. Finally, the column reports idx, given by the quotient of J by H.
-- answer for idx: 1.04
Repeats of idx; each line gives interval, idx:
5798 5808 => 1.01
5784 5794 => 0.98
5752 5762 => 1.04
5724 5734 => 1.03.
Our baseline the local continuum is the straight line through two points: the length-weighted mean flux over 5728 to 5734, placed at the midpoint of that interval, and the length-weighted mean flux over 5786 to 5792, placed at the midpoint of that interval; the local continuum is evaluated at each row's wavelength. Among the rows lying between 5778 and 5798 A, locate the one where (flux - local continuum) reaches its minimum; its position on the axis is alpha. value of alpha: 5779 A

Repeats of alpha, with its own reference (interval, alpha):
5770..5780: 5779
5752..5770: 5757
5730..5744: 5737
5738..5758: 5757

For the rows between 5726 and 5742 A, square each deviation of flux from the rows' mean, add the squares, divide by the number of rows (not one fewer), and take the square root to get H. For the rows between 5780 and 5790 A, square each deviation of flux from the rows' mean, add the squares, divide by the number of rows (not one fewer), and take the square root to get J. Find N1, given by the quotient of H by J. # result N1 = 3.2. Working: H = 3.8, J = 1.2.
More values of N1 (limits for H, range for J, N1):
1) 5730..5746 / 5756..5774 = 1.4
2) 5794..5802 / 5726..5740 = 0.5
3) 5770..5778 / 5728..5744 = 0.6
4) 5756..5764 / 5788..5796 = 8.7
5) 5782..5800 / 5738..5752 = 0.8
